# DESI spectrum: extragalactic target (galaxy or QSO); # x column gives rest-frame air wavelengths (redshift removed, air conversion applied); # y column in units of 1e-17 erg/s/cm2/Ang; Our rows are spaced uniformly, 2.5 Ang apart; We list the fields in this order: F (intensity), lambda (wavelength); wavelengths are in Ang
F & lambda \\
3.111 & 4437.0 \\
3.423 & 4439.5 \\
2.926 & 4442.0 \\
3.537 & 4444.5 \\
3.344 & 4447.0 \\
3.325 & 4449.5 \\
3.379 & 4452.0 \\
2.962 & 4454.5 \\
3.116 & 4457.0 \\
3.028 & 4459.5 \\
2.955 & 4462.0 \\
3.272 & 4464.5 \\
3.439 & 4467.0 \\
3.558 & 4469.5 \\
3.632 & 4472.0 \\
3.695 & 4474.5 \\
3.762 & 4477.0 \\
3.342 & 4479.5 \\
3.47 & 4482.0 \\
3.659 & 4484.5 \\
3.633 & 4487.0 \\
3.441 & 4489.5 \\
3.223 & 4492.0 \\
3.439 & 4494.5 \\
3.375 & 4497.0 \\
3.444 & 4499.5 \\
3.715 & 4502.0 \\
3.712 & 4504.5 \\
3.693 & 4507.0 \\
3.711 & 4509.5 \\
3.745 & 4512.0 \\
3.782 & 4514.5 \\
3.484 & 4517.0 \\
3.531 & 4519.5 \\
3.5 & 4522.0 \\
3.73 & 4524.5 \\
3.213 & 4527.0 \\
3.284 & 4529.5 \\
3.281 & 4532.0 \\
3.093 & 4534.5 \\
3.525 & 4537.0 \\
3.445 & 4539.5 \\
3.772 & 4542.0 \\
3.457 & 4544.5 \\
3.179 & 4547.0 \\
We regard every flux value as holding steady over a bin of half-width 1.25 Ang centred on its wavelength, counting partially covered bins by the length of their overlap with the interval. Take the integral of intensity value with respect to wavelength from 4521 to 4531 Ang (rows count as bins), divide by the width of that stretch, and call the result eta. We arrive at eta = 3.43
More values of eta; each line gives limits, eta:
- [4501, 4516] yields 3.72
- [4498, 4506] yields 3.62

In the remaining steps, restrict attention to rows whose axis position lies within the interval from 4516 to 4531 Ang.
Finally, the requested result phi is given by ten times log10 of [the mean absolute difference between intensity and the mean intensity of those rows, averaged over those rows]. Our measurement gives -8.6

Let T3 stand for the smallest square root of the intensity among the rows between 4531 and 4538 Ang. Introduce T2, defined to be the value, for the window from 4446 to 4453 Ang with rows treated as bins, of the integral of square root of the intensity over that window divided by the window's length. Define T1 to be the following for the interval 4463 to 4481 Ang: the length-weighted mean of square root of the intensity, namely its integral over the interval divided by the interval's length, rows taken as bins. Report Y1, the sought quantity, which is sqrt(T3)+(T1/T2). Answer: 2.35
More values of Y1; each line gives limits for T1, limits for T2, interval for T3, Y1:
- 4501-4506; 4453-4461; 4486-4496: 2.44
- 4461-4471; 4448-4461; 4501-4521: 2.39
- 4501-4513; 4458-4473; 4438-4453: 2.37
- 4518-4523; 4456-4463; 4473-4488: 2.43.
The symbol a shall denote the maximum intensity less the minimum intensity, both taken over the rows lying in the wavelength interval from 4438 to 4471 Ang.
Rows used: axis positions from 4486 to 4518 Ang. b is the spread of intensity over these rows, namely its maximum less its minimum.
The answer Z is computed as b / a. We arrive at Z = 0.9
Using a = 0.63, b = 0.56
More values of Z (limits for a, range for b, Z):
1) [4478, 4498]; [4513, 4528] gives 1.3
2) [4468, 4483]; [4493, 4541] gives 1.6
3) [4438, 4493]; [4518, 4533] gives 0.6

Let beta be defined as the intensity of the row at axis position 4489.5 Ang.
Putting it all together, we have 3.441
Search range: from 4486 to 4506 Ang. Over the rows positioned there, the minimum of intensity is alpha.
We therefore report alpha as 3.223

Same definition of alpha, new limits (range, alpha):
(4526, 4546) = 3.093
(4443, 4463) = 2.955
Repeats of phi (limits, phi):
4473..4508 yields -8.2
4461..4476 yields -6.8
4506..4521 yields -10.0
